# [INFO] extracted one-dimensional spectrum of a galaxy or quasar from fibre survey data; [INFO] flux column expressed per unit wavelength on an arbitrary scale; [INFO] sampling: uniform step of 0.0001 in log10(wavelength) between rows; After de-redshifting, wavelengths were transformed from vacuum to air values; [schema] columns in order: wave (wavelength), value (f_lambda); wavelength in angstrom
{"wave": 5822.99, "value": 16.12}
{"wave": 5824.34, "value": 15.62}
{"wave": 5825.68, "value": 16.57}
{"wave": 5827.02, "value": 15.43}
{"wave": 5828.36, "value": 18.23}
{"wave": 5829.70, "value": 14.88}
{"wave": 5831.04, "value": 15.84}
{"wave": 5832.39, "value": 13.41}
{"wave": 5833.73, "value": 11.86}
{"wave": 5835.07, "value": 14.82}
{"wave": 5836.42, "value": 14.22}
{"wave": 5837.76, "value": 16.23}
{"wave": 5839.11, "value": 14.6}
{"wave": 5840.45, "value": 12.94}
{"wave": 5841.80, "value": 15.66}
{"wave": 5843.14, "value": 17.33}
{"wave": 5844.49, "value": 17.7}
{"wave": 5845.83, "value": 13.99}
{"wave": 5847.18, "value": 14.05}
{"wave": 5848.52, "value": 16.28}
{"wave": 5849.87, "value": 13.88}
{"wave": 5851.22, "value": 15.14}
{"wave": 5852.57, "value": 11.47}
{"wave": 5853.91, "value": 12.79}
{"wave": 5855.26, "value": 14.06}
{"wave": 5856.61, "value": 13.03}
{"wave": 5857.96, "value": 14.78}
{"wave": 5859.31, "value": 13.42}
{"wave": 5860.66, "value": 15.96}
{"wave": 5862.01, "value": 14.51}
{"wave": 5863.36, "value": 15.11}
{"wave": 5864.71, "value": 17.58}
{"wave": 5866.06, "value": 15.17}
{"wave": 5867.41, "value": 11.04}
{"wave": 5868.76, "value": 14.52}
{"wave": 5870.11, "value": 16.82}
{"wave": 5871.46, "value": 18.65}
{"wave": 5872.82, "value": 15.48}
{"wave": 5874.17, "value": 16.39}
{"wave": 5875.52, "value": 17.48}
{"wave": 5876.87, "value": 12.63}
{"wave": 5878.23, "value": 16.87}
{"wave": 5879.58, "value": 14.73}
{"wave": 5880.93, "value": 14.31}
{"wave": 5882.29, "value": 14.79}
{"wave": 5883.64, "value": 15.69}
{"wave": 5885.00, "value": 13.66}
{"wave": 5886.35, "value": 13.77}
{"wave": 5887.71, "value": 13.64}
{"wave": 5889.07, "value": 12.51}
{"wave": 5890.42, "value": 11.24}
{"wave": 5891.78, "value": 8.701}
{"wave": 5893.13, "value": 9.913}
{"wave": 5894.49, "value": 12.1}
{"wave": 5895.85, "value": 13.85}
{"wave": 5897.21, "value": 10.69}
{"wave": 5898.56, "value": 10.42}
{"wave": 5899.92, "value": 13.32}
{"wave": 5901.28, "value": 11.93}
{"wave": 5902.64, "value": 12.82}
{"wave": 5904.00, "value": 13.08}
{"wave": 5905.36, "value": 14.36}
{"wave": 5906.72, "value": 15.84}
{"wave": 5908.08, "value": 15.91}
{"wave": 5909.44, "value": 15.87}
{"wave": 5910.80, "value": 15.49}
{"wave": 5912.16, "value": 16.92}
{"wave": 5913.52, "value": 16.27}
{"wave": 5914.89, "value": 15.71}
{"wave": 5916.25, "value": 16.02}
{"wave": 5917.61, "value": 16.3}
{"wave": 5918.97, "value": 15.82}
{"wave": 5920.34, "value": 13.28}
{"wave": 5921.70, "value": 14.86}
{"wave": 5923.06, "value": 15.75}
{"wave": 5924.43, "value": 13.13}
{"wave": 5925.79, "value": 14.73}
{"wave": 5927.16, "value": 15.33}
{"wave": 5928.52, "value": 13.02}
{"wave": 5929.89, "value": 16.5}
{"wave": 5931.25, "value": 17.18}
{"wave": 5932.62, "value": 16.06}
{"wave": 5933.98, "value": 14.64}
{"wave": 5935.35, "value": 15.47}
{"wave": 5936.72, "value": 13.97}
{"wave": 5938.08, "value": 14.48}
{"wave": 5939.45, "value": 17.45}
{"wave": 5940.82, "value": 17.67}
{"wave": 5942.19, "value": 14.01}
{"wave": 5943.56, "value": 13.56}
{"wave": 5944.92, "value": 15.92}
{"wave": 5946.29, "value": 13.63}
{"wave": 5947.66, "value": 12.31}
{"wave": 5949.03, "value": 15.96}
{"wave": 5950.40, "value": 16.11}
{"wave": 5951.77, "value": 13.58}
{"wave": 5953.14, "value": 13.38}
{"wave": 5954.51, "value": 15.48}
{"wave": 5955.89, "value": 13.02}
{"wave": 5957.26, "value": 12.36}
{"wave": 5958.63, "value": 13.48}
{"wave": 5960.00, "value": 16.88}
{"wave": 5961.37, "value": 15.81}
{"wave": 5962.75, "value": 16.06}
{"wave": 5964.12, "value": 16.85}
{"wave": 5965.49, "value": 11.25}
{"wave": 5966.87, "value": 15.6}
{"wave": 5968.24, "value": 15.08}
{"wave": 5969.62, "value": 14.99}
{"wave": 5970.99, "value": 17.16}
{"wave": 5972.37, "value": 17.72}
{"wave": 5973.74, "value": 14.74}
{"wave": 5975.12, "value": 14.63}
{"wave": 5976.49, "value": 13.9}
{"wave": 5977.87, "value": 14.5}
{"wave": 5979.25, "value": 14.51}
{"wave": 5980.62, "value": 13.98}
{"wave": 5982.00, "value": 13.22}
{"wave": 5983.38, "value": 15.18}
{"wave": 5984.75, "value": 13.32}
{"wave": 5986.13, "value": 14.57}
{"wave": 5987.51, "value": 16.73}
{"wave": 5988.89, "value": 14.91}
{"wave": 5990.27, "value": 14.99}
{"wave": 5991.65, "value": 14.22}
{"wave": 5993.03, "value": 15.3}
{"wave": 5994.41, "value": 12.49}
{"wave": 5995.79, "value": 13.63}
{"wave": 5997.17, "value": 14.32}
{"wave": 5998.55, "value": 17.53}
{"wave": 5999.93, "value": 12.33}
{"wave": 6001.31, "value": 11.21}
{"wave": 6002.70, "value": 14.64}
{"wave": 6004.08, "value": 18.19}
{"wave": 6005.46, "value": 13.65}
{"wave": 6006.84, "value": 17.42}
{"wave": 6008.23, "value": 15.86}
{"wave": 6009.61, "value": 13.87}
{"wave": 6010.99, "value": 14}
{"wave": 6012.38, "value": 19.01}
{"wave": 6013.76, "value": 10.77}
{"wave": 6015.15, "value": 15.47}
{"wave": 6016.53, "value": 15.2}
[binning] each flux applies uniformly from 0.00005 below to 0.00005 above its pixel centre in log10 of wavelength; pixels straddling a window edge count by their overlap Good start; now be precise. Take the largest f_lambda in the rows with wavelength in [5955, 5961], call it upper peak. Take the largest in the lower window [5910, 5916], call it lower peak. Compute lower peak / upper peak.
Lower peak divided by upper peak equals 1.00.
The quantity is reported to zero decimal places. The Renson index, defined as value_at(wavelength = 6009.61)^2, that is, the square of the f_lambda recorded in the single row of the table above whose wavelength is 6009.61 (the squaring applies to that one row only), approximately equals 192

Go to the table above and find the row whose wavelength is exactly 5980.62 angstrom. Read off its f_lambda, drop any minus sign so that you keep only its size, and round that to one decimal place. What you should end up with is 14.0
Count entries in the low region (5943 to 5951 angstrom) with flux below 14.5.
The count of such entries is 3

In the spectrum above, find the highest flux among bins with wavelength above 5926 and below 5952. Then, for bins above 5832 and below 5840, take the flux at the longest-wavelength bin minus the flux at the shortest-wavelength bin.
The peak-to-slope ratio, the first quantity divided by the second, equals 15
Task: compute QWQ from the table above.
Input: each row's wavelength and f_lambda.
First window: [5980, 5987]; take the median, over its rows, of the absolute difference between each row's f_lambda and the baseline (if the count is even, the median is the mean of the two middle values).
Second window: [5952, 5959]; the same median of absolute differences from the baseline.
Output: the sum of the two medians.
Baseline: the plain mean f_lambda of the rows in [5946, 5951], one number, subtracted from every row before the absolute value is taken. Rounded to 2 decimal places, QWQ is 1.80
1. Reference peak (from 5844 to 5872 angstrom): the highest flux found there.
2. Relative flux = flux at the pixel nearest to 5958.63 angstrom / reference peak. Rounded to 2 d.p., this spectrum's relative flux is 0.72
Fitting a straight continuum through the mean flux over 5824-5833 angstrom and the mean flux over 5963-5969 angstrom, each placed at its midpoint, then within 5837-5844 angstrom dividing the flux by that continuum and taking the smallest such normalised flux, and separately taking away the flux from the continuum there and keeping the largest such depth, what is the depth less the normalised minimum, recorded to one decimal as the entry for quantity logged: 1.9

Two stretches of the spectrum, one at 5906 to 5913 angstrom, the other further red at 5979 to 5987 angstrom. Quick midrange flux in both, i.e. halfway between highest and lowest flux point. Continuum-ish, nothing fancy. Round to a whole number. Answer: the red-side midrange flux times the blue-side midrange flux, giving 230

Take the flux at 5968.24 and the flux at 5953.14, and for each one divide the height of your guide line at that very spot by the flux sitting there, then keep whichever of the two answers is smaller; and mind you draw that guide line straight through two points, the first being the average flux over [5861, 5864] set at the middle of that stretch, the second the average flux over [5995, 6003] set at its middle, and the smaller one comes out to 0.94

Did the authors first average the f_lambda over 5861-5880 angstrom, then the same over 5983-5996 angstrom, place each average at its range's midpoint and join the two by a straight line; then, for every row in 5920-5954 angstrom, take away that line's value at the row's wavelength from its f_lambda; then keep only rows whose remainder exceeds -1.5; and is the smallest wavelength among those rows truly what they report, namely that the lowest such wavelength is 5921.70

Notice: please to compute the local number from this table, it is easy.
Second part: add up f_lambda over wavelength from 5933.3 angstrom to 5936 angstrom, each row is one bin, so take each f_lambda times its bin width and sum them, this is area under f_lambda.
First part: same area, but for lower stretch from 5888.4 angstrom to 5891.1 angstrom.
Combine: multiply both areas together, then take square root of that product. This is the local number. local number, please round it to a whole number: 36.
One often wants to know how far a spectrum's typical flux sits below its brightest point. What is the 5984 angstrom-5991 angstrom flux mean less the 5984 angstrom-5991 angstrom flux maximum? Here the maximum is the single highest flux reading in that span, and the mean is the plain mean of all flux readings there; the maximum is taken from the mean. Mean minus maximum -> -1.8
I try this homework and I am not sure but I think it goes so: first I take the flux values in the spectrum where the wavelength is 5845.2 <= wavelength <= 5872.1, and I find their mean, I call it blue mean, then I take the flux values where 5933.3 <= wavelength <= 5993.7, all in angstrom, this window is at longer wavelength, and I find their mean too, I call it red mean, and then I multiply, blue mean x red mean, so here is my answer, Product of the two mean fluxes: 216.7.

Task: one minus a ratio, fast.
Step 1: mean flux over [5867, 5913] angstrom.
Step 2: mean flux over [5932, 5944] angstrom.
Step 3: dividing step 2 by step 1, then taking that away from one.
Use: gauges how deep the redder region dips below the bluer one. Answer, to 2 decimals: -0.09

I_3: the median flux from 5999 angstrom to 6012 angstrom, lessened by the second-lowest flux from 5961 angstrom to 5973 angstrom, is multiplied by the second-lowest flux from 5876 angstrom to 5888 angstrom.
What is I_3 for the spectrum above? -14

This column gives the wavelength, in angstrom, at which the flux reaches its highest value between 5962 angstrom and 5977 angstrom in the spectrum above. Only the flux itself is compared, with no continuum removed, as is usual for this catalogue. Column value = 5972.37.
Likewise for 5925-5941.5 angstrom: 5940.82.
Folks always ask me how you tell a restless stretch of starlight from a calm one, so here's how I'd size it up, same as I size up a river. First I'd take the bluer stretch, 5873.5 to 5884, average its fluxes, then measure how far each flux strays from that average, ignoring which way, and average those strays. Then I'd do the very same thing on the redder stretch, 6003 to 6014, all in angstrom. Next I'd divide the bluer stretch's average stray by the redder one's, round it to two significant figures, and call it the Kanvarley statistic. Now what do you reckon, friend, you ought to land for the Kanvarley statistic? 0.55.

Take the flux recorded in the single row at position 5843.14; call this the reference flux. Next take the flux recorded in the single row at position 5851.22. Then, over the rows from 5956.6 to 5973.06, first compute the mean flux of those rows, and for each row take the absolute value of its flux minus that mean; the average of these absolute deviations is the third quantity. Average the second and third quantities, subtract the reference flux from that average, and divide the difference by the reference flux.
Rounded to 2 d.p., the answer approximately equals -0.52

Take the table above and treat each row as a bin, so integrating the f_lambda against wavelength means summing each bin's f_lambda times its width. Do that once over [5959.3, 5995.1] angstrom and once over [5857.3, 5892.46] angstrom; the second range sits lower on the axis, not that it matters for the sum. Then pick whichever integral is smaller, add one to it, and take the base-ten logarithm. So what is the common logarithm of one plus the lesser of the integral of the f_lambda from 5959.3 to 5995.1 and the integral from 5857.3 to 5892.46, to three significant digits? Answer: 2.71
